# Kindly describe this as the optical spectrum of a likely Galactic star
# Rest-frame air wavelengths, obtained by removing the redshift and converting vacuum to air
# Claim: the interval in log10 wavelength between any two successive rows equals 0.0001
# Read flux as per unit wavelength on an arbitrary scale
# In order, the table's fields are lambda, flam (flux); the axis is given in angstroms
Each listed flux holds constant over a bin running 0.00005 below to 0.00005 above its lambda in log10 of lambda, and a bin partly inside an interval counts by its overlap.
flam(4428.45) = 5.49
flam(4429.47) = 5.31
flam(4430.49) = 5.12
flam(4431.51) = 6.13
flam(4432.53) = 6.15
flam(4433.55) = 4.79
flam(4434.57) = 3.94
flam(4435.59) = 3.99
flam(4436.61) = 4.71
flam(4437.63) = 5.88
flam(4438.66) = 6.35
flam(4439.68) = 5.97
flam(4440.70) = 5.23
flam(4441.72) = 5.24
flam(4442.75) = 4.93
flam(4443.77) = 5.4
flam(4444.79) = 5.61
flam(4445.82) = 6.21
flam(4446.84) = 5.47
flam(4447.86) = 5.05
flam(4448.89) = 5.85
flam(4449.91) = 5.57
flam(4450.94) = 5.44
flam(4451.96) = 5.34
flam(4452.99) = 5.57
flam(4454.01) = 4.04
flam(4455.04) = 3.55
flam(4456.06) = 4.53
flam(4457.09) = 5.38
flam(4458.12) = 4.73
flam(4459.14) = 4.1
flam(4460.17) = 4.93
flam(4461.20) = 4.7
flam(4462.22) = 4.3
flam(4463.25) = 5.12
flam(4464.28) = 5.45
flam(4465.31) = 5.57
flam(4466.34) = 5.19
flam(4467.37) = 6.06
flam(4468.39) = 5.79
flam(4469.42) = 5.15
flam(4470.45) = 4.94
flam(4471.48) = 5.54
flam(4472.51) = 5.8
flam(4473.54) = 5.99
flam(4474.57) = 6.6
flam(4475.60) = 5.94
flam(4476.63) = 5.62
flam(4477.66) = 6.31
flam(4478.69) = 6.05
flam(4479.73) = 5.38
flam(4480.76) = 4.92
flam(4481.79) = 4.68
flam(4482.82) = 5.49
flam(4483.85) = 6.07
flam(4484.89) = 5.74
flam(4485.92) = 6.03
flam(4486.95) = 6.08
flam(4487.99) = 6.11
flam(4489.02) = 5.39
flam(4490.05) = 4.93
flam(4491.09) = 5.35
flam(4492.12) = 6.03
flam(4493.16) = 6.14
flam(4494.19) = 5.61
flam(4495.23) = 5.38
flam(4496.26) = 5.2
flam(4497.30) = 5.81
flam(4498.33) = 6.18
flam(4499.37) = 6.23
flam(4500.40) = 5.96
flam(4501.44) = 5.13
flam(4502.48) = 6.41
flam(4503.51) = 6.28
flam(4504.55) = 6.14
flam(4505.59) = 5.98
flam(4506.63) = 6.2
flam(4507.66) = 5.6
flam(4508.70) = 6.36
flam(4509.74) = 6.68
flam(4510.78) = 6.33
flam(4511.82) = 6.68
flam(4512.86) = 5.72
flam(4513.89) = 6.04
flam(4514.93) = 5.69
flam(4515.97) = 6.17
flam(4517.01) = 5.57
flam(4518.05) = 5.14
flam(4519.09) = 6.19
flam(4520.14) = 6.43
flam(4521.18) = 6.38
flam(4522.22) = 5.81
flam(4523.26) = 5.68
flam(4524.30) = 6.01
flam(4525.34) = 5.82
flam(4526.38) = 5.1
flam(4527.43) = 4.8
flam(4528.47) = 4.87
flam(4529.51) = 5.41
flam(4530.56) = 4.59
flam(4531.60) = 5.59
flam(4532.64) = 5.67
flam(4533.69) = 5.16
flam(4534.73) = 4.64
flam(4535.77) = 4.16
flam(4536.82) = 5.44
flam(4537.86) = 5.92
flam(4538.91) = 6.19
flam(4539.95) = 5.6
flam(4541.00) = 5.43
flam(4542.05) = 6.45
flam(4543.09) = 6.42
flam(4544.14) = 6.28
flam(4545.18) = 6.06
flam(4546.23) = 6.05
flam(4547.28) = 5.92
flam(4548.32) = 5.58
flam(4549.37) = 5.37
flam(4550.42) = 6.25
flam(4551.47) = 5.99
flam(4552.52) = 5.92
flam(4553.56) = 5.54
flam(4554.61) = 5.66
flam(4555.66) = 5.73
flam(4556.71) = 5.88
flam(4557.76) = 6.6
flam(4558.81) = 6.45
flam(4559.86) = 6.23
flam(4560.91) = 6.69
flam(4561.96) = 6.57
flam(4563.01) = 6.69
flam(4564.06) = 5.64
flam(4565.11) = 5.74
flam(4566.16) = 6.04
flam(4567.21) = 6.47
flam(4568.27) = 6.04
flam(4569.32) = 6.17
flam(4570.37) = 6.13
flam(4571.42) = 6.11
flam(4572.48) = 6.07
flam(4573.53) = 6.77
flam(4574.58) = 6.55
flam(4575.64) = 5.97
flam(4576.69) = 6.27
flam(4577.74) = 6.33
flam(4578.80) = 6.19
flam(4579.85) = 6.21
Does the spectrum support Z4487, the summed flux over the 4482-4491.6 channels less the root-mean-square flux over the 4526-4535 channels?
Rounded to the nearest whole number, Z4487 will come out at 46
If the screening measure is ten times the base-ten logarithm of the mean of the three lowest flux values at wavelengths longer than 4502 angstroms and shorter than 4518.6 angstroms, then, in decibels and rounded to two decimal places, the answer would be 7.35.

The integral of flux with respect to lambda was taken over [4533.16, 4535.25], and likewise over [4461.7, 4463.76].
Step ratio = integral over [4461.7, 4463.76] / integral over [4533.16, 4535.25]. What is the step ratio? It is 0.95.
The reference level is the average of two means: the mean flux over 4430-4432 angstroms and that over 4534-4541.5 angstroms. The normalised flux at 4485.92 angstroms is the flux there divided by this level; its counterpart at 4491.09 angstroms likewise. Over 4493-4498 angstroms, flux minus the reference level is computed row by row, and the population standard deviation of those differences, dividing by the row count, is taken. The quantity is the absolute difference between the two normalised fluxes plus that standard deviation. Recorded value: 0.45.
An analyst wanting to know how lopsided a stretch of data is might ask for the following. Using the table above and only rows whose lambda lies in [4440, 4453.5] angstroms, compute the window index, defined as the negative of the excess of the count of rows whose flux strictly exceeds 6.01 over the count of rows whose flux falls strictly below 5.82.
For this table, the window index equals 10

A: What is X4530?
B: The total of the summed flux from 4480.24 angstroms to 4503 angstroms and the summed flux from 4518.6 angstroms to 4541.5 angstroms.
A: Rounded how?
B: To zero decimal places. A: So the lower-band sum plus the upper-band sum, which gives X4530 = 246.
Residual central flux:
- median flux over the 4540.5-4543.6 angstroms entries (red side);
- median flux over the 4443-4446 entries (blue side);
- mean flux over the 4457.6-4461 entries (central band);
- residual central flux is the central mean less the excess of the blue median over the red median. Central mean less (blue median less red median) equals 5.4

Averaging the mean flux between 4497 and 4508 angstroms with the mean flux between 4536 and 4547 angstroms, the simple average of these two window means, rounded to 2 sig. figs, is 6.0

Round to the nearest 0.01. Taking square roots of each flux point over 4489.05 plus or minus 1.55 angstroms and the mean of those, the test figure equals 2.34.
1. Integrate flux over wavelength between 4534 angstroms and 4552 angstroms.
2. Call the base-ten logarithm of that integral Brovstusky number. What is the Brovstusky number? 2.01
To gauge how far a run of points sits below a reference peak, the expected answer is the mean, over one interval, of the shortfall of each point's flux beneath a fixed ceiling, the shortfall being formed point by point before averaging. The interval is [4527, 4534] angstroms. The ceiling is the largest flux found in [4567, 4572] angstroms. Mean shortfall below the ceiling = 1.31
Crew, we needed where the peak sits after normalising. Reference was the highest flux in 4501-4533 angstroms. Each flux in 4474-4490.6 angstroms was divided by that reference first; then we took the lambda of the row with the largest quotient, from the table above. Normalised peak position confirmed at 4474.57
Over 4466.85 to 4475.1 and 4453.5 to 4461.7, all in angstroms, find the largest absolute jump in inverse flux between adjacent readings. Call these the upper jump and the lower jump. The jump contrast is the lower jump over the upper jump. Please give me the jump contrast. 2.8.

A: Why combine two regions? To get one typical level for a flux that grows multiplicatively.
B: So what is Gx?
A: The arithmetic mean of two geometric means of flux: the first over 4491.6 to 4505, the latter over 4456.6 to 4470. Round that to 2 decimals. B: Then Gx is 5.48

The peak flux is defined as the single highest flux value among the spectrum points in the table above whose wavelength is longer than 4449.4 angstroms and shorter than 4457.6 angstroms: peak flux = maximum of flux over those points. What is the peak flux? 5.57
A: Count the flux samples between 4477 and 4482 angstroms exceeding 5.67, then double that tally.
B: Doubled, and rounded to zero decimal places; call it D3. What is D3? 4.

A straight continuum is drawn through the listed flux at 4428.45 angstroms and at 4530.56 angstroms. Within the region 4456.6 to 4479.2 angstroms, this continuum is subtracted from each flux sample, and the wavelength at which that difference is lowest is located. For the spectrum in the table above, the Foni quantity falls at 4459.14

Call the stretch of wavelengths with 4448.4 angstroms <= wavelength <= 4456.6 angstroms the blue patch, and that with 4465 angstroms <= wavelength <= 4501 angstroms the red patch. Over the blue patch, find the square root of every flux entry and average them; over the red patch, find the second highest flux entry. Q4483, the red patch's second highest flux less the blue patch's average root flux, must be 4.08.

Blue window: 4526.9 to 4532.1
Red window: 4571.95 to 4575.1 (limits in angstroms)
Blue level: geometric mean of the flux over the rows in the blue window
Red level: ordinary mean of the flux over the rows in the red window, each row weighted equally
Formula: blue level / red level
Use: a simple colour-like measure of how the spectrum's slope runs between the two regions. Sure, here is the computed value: 0.78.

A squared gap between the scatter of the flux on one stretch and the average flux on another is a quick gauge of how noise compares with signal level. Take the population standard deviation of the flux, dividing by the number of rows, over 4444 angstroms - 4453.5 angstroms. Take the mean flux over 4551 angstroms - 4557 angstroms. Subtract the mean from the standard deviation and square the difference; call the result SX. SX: 30.0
